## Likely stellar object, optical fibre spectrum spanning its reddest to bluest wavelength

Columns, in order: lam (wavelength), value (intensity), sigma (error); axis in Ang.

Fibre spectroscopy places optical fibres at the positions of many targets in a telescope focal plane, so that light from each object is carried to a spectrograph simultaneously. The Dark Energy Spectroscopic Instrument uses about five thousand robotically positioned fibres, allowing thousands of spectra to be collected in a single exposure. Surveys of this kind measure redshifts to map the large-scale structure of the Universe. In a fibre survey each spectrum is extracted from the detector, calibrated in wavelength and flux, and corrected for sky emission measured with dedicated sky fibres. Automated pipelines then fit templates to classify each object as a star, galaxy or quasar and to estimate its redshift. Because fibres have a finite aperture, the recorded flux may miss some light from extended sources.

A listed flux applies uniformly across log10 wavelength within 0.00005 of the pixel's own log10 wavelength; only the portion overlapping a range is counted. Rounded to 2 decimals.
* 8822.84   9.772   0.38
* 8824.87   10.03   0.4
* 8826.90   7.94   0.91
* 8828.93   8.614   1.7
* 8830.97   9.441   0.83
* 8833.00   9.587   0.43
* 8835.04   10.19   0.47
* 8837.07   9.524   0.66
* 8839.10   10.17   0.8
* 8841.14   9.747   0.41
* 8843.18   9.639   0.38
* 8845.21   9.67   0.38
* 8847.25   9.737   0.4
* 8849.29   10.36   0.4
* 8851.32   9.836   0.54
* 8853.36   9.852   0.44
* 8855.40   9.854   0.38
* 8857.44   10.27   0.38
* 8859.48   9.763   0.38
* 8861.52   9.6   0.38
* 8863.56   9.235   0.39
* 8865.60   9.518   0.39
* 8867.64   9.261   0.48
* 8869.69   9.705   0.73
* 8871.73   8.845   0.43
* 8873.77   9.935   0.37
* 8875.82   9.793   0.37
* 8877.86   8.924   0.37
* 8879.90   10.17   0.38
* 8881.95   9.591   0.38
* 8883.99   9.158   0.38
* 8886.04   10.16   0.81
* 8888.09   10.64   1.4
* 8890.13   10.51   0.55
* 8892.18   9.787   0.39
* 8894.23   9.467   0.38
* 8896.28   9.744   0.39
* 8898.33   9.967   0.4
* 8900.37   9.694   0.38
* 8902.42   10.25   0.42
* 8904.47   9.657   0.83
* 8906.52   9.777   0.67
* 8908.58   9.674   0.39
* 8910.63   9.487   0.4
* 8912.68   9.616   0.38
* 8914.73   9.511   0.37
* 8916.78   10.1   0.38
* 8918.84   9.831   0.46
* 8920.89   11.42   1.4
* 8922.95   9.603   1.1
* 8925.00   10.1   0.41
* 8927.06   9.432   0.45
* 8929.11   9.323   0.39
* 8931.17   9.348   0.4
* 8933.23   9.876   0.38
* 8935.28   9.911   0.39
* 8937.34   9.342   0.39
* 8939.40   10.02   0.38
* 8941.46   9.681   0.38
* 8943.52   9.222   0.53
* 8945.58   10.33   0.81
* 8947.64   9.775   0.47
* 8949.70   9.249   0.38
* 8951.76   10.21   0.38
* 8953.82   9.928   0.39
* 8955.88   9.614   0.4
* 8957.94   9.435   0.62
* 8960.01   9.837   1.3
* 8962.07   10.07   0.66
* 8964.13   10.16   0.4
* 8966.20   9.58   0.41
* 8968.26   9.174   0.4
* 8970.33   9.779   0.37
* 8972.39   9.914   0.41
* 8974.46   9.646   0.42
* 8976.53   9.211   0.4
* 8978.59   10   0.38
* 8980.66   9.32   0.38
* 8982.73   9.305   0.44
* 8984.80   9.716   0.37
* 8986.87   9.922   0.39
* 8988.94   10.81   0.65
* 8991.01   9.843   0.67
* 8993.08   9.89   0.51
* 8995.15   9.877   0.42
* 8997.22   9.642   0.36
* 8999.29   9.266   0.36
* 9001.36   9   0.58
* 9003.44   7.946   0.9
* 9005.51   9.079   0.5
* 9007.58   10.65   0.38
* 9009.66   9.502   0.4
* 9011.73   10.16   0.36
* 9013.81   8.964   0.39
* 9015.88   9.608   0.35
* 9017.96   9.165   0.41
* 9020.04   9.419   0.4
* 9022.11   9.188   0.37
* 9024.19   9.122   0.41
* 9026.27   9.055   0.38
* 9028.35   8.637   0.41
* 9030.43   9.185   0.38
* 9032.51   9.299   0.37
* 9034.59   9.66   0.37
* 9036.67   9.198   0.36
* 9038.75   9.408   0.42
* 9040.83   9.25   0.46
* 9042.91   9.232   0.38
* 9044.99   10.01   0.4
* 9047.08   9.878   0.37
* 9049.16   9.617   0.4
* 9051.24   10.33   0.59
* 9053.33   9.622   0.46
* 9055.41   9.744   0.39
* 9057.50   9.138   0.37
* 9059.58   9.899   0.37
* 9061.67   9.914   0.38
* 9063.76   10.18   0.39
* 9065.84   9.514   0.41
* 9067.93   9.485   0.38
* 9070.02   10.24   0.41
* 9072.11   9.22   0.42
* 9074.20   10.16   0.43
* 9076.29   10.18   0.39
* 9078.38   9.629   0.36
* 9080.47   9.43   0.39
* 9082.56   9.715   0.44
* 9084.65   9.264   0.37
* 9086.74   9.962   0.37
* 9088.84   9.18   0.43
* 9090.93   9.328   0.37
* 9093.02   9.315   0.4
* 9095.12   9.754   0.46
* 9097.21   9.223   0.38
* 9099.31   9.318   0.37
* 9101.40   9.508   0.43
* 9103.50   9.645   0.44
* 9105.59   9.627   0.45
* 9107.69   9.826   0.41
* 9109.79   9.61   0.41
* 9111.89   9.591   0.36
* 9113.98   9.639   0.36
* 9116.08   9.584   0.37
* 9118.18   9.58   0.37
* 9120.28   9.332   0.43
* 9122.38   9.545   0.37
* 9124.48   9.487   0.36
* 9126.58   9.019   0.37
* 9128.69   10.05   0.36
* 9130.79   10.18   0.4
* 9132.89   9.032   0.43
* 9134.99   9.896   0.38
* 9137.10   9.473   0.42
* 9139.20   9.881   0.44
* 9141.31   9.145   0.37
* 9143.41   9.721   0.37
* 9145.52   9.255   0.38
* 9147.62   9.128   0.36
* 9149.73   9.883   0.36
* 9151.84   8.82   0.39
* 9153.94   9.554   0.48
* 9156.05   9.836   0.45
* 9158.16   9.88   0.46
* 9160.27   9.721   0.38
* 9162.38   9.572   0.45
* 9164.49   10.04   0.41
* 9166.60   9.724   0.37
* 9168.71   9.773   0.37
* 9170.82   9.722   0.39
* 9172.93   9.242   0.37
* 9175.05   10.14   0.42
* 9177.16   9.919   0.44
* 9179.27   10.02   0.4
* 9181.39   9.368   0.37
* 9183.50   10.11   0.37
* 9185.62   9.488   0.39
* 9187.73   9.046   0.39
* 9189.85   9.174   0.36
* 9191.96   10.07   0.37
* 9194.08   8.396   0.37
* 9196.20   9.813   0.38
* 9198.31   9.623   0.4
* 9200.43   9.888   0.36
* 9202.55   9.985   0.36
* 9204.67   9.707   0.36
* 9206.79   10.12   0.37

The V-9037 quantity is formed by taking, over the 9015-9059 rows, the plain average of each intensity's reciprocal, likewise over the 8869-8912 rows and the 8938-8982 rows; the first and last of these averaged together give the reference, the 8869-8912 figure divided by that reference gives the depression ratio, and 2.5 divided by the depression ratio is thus 2.55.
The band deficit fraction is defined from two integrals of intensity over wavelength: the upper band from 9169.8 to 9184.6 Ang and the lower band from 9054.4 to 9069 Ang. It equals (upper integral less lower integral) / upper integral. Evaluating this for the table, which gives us 0.022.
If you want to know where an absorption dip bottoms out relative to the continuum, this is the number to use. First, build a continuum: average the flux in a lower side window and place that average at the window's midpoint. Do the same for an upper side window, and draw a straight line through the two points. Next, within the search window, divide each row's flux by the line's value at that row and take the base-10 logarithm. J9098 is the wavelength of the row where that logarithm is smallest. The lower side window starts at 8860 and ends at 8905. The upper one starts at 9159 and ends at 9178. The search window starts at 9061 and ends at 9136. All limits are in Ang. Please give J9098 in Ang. 9126.58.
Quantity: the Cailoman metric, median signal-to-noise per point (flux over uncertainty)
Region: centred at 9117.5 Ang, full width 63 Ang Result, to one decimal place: 24.5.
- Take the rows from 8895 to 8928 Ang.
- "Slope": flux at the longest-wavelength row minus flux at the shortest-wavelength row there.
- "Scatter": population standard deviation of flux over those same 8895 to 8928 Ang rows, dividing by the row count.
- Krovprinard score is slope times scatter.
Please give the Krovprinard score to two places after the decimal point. -0.14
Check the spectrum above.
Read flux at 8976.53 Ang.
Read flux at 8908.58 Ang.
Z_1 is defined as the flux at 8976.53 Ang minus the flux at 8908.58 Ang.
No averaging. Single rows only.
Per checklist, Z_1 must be -0.46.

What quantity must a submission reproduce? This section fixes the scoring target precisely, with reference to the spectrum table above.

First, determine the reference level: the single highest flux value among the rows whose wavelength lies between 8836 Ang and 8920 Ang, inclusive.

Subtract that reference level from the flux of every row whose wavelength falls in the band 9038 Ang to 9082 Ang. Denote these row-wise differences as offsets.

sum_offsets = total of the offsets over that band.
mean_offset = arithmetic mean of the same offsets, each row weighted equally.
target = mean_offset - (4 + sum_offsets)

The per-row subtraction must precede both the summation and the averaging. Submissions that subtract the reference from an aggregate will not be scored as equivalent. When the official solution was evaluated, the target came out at 14.4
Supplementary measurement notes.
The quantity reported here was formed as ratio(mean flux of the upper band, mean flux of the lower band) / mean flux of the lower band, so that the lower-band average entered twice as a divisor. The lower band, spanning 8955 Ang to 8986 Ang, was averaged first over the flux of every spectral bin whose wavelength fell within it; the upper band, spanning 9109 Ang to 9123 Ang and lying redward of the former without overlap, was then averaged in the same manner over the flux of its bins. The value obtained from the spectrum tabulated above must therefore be 0.103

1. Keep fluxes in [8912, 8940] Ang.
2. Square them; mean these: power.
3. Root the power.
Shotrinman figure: 9.83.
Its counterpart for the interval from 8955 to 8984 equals 9.65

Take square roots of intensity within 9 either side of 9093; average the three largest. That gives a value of 3.12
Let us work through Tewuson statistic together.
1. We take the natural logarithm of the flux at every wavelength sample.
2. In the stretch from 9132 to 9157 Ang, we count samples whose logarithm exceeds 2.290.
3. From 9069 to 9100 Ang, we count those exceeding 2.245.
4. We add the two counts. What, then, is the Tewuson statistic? 10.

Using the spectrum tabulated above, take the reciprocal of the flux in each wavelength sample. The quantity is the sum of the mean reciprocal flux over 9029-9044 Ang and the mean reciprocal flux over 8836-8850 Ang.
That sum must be 0.209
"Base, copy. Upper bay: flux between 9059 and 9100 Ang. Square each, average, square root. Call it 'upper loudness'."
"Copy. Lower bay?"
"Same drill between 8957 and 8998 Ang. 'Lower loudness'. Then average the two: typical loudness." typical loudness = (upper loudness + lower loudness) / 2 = 9.71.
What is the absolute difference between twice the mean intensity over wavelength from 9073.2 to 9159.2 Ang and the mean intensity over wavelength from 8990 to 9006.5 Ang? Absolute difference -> 9.8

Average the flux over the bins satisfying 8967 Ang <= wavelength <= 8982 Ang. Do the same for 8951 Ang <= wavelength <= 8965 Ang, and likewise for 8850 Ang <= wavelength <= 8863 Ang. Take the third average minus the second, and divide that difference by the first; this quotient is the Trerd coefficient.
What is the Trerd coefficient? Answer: -0.003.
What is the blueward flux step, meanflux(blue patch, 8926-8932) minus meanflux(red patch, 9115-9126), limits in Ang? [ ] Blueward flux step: -0.1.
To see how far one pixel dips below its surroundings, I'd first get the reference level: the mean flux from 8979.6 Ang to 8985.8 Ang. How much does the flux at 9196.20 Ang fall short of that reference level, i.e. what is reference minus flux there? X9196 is -0.37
